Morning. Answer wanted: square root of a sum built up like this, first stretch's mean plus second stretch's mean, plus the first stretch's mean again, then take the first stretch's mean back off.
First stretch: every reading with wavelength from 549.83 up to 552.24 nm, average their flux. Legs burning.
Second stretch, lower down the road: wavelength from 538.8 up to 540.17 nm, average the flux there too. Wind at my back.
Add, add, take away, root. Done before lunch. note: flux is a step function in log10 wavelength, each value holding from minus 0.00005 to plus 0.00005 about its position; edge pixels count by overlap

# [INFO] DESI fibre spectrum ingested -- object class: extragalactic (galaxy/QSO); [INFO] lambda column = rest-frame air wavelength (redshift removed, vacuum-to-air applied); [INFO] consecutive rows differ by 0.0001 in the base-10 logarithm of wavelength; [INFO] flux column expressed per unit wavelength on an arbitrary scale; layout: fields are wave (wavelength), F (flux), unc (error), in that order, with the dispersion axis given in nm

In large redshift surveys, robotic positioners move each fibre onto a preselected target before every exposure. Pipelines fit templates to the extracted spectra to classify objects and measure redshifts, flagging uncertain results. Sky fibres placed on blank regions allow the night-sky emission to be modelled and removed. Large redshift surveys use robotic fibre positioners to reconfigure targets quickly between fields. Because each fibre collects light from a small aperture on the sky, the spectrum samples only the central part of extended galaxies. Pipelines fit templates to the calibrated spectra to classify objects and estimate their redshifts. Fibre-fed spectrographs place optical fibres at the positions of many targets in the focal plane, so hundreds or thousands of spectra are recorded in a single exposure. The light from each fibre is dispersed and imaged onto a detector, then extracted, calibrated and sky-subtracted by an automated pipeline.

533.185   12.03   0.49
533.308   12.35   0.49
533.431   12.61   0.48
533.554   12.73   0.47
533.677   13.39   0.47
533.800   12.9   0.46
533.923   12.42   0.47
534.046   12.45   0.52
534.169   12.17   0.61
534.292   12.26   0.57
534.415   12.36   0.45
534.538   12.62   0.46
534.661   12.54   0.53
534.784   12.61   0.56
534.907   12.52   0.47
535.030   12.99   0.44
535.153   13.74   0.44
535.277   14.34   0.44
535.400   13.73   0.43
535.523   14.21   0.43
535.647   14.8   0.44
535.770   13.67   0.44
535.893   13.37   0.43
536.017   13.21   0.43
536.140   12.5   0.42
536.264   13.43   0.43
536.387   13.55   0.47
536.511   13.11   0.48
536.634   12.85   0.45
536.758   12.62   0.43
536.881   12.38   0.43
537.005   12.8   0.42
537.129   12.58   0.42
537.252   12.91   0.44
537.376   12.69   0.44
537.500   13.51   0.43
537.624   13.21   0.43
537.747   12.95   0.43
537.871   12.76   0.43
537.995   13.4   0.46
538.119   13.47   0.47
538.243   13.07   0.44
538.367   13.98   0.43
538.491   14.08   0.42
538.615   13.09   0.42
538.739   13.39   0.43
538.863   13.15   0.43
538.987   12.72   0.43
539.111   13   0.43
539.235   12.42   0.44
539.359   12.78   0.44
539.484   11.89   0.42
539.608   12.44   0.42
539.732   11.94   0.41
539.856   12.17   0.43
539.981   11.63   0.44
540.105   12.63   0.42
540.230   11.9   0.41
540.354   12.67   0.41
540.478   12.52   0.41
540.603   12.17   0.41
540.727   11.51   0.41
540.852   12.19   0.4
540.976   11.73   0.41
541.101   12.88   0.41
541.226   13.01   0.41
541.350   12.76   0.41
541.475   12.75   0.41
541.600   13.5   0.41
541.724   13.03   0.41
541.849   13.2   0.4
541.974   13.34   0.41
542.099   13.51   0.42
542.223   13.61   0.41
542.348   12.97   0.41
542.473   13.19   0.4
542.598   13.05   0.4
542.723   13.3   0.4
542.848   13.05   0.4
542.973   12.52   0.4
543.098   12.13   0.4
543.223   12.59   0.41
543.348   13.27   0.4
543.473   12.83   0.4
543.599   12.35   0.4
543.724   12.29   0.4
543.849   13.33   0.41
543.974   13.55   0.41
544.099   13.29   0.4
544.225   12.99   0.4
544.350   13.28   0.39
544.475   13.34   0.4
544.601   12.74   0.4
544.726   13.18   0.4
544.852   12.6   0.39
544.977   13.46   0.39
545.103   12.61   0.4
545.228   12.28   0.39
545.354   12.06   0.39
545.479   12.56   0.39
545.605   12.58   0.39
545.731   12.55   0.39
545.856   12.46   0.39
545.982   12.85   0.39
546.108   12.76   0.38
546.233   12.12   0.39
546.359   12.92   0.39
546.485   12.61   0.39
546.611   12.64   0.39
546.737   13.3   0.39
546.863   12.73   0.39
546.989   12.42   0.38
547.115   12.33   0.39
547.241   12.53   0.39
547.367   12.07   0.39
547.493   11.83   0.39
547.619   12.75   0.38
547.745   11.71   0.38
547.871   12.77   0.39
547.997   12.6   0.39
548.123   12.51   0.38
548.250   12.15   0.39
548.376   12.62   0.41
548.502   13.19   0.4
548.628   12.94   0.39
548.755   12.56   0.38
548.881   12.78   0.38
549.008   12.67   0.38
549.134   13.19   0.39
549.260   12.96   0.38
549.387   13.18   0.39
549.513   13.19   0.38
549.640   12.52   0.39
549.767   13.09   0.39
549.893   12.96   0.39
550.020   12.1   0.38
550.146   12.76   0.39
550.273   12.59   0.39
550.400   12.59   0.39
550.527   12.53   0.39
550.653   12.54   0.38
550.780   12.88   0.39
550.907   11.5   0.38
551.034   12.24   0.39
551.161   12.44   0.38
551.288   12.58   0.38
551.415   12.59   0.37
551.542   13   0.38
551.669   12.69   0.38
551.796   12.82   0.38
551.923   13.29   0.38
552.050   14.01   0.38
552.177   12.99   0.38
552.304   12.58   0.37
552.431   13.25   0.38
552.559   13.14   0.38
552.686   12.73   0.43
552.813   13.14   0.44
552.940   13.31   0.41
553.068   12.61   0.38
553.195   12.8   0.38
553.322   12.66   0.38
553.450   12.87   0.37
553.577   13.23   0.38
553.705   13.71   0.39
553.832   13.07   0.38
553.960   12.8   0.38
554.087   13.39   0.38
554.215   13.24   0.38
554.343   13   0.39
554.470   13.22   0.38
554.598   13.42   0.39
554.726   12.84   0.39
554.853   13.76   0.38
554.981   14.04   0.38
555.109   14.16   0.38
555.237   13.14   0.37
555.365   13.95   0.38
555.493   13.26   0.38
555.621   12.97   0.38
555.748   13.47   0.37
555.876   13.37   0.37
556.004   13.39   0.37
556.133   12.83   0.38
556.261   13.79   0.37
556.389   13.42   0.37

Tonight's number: 5.012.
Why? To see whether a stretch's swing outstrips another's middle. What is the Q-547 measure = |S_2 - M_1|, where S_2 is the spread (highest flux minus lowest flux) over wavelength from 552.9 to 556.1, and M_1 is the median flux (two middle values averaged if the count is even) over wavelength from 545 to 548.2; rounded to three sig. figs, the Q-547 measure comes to 11.0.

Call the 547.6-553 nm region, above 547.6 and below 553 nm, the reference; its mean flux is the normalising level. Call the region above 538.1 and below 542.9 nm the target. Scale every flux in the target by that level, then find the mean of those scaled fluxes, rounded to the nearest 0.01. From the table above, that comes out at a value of 1.00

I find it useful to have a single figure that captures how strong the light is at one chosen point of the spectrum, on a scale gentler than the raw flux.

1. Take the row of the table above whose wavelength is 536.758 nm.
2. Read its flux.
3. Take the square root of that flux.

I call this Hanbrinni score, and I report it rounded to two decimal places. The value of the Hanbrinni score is 3.55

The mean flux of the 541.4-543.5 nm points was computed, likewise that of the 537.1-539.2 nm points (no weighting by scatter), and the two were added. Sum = 26.2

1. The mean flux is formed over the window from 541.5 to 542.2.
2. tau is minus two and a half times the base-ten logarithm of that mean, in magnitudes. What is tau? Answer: -2.81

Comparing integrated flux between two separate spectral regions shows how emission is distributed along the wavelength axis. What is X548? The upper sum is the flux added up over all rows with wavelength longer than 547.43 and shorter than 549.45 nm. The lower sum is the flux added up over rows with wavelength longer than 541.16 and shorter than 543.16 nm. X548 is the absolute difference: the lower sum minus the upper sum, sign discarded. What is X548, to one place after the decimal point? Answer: 6.5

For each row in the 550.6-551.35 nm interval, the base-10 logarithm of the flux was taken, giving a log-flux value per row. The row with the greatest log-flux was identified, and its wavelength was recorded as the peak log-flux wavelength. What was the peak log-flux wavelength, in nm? 550.780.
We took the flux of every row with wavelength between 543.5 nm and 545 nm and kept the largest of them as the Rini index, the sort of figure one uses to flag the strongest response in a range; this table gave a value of 13.55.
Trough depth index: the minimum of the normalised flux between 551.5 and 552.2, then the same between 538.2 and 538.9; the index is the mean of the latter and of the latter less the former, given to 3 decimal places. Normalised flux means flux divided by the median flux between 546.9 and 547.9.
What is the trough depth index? 0.543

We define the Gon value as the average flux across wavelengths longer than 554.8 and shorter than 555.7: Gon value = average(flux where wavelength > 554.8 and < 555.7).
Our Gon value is 13.6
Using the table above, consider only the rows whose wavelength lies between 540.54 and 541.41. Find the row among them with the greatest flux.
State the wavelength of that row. 541.226 nm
